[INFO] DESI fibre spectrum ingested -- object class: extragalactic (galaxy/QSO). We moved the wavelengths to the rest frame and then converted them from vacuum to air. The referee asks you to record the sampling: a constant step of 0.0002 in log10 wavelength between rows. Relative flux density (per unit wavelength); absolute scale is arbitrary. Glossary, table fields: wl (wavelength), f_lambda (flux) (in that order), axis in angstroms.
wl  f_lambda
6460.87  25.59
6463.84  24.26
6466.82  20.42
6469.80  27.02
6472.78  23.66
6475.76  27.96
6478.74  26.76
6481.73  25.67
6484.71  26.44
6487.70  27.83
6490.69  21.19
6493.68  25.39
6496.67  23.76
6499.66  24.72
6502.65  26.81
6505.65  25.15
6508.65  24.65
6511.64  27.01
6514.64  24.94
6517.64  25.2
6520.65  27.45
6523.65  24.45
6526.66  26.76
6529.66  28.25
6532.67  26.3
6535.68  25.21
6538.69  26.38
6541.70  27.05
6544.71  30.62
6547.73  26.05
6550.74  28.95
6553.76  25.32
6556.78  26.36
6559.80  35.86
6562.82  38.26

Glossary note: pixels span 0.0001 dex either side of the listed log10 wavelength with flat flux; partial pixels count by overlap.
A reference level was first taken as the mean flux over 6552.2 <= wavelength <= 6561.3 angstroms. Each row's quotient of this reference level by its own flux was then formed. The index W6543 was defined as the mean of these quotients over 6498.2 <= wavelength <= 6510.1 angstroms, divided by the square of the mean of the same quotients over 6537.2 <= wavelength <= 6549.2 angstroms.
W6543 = 1.02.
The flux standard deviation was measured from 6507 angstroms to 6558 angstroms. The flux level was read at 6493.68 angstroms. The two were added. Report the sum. 27.0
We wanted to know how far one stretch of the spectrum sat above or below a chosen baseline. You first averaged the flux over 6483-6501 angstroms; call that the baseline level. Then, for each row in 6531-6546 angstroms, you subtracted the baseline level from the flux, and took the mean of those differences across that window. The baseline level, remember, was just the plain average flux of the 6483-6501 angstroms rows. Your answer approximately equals 2.2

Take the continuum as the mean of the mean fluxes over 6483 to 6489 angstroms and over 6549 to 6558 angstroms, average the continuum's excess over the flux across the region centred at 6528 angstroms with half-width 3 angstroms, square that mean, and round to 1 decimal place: 0.2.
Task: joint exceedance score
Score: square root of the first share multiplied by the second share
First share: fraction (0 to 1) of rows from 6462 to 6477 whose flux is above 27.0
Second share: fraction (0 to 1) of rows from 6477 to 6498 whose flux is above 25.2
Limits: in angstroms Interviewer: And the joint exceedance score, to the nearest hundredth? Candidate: 0.53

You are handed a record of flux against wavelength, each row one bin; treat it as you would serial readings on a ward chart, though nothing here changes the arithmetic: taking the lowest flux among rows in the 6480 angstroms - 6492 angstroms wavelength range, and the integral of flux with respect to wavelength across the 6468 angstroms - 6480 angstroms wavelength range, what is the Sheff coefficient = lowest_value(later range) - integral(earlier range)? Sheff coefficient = -293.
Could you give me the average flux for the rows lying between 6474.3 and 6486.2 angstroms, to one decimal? 26.7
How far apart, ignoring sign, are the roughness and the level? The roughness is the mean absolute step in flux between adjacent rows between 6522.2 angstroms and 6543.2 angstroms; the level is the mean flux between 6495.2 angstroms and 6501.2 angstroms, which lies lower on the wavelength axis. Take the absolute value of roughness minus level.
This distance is 22.8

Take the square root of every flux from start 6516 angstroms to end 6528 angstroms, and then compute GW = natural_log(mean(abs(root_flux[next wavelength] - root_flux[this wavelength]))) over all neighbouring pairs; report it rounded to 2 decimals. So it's -1.40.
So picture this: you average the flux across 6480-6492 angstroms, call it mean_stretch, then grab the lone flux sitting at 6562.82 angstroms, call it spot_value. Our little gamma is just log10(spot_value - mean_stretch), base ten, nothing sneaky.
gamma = 1.1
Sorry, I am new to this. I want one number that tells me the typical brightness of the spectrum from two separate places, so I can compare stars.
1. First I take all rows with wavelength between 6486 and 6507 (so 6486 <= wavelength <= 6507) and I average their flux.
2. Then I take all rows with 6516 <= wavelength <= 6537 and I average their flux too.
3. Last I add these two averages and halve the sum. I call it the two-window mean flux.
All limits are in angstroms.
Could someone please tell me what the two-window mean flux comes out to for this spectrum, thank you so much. 25.6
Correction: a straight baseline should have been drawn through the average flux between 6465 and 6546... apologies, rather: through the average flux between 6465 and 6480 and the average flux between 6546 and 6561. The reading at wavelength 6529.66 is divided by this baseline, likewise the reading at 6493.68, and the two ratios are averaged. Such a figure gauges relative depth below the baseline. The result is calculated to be 1.00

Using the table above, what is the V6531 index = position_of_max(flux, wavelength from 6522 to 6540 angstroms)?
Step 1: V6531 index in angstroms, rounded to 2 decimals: 6529.66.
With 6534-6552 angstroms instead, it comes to 6544.71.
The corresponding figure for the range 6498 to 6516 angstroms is 6511.64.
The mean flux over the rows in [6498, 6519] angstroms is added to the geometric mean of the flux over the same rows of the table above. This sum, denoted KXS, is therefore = 51.0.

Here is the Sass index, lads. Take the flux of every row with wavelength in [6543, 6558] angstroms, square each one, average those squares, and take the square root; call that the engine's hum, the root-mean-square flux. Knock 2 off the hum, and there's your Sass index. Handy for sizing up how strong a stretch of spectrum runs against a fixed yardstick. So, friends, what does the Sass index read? 25.5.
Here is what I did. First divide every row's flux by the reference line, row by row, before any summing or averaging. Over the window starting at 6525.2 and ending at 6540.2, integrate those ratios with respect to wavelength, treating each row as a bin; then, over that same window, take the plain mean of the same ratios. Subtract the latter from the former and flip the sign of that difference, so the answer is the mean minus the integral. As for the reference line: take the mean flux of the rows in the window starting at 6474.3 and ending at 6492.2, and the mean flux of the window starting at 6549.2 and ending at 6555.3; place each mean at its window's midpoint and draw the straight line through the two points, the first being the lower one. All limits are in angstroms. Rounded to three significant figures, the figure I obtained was -13.9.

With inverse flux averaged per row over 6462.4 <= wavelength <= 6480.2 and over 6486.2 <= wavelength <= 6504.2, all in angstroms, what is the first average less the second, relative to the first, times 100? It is 0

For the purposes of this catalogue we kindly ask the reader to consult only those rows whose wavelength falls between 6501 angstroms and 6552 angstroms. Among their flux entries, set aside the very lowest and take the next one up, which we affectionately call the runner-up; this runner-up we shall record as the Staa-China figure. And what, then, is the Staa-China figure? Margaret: 24.65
